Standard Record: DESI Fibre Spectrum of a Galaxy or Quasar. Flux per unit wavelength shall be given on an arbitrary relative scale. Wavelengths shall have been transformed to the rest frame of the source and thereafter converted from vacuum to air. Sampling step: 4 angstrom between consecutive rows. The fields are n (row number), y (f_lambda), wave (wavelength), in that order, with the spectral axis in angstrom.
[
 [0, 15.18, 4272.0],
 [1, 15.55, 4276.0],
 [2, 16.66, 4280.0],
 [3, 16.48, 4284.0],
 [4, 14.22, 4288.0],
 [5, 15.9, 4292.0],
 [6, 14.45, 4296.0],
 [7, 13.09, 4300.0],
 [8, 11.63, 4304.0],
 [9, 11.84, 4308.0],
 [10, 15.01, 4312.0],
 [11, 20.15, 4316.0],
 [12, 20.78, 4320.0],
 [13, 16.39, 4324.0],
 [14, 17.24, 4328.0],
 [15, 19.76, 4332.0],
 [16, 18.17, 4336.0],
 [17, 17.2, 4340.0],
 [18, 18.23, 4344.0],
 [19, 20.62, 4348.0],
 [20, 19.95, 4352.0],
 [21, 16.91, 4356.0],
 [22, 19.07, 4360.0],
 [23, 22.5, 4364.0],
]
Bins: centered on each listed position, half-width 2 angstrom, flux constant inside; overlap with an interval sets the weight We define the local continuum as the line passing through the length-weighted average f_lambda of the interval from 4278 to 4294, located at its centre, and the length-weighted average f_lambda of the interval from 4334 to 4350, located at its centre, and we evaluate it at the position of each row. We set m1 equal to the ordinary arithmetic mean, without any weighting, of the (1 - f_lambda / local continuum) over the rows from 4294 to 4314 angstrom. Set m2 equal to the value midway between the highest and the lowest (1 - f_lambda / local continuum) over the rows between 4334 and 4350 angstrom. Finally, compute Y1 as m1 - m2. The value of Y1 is 0.22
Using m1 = 0.21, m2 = -0.013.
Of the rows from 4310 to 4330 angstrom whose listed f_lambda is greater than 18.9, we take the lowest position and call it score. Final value 4316.0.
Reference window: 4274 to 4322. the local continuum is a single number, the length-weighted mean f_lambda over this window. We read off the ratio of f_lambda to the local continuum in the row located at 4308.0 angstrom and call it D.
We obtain 0.76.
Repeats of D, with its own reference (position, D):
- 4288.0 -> 0.92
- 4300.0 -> 0.85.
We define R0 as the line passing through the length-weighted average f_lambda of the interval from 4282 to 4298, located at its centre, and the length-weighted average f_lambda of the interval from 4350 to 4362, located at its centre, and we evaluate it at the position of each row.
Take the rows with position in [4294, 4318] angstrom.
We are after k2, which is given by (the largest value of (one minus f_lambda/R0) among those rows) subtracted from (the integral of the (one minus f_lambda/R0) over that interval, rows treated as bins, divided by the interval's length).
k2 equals -0.16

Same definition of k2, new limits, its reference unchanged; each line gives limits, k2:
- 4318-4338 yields -0.11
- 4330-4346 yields -0.07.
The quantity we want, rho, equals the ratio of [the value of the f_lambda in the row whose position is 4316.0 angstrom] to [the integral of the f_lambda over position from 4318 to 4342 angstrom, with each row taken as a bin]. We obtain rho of 0.05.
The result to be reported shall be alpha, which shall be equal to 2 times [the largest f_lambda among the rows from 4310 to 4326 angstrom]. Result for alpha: 41.6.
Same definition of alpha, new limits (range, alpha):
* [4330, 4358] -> 41.2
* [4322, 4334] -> 39.5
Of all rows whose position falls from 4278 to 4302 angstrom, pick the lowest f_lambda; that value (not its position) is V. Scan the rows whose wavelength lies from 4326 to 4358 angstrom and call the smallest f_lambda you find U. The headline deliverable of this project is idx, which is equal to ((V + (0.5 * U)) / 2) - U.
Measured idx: -6.1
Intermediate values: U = 16.91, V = 13.09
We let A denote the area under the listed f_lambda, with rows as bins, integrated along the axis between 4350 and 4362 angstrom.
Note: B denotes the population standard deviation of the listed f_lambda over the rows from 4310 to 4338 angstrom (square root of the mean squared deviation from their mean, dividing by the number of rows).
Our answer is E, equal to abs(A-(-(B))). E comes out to 226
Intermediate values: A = 224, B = 2.0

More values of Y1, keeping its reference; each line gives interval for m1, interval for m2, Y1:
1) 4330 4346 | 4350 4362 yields -0.04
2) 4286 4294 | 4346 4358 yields 0.05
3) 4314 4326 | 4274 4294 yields -0.11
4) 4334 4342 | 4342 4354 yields 0.07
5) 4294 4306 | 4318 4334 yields 0.27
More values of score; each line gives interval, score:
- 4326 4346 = 4332.0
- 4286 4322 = 4316.0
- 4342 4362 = 4348.0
